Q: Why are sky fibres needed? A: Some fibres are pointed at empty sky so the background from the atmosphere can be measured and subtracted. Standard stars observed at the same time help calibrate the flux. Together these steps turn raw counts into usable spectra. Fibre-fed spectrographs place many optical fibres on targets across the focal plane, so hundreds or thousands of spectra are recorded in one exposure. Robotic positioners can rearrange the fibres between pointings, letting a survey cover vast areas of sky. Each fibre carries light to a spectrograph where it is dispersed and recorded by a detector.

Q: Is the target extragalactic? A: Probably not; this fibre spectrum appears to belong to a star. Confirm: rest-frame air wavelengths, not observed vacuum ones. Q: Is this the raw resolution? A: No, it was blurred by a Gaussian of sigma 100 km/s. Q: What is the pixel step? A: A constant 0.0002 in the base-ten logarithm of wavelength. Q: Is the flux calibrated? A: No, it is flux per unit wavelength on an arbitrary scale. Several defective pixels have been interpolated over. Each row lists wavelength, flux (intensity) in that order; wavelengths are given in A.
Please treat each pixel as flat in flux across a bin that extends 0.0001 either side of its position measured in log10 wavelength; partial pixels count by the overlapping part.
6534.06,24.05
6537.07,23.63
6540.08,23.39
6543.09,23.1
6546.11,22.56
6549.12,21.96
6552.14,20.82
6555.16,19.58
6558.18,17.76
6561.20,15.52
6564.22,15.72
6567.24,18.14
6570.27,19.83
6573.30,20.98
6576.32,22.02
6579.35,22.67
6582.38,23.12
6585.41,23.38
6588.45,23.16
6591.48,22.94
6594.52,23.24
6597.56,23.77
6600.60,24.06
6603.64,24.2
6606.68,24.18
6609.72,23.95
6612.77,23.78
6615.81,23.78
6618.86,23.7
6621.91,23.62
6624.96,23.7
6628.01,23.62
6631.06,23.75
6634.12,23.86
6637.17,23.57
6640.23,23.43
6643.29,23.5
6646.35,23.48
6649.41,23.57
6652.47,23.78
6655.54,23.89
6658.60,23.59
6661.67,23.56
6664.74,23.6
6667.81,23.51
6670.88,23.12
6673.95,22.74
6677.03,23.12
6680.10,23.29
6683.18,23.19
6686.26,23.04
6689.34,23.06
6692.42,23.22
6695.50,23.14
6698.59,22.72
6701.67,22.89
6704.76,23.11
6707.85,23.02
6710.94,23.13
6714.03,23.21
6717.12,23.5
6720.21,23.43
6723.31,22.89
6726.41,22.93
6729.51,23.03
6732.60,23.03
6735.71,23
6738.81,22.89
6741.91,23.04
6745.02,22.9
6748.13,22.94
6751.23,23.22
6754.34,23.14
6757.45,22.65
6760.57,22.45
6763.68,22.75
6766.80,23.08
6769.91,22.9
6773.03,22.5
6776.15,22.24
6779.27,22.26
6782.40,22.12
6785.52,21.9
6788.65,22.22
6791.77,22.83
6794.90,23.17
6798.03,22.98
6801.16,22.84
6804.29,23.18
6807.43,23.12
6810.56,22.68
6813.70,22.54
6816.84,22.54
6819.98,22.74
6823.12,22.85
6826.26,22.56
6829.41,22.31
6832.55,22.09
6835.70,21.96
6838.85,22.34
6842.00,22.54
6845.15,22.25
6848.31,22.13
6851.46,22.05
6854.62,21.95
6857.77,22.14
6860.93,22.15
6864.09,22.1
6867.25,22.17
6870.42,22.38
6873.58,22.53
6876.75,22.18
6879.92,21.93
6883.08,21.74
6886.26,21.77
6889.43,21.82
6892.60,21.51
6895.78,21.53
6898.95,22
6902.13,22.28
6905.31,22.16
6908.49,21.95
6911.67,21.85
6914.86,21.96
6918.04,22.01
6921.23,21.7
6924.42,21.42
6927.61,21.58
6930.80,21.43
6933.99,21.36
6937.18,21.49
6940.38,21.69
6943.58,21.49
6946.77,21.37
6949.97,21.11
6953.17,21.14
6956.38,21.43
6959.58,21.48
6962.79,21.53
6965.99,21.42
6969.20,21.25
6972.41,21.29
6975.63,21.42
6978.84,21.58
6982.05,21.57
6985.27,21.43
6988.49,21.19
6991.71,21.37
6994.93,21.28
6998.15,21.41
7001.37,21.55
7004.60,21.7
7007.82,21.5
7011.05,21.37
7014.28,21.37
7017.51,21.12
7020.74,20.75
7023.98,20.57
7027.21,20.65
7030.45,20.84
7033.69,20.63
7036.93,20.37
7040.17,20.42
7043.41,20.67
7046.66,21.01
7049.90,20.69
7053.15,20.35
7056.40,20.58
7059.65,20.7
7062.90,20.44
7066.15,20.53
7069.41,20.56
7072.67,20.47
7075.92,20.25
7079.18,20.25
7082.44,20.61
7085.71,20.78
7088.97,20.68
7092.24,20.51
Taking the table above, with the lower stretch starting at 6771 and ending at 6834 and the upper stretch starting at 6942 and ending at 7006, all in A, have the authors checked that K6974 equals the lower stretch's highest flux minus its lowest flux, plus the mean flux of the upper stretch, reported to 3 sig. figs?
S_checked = 22.7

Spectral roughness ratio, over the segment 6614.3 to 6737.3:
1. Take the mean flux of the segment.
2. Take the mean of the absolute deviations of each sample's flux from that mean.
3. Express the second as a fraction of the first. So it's 0.0124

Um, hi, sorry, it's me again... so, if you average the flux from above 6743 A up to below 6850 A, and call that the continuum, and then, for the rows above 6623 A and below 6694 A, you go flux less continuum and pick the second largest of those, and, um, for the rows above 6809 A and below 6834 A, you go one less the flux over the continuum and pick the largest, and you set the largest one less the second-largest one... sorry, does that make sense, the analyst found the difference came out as -1.2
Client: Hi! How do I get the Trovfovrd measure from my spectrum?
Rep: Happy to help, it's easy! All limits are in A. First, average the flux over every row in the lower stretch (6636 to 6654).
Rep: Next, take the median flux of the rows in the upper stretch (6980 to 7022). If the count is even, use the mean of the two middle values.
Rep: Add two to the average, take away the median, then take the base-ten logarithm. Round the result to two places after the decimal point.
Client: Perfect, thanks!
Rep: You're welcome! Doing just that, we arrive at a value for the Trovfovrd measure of 0.62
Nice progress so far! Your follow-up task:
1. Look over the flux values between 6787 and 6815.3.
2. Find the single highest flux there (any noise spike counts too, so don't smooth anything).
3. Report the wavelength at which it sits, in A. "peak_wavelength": 6804.29 A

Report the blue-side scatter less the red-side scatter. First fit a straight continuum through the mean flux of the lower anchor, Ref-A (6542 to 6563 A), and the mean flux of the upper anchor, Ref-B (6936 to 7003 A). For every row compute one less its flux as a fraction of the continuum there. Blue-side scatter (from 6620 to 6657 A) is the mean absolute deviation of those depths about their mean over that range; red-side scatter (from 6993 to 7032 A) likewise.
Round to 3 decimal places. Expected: -0.010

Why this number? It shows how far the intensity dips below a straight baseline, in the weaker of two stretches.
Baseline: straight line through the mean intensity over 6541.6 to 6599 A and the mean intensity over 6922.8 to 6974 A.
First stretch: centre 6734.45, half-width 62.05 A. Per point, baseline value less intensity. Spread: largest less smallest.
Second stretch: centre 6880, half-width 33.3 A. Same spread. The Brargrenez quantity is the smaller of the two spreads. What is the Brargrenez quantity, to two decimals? 1.04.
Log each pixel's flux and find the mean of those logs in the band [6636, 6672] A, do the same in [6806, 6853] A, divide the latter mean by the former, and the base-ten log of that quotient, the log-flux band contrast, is -0.0067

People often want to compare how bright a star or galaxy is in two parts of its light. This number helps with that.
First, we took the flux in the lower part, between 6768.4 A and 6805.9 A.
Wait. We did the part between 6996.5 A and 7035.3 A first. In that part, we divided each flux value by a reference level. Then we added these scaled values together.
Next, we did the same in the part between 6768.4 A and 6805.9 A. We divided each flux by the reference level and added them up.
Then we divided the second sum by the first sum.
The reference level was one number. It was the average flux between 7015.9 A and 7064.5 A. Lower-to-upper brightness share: 1.07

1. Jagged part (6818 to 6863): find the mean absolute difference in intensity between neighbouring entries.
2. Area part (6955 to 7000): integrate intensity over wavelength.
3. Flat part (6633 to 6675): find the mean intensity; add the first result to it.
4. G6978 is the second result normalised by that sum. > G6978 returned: 40.6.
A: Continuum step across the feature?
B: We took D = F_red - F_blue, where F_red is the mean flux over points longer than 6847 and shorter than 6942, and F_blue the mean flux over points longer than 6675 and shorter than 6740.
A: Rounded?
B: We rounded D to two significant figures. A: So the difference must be -1.2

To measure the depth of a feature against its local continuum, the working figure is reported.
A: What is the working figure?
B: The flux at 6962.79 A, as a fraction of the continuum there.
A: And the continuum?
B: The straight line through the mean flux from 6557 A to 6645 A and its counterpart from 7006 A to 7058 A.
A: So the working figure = 1.02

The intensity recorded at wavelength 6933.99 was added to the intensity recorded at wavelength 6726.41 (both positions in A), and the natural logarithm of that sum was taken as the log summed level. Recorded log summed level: 3.79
